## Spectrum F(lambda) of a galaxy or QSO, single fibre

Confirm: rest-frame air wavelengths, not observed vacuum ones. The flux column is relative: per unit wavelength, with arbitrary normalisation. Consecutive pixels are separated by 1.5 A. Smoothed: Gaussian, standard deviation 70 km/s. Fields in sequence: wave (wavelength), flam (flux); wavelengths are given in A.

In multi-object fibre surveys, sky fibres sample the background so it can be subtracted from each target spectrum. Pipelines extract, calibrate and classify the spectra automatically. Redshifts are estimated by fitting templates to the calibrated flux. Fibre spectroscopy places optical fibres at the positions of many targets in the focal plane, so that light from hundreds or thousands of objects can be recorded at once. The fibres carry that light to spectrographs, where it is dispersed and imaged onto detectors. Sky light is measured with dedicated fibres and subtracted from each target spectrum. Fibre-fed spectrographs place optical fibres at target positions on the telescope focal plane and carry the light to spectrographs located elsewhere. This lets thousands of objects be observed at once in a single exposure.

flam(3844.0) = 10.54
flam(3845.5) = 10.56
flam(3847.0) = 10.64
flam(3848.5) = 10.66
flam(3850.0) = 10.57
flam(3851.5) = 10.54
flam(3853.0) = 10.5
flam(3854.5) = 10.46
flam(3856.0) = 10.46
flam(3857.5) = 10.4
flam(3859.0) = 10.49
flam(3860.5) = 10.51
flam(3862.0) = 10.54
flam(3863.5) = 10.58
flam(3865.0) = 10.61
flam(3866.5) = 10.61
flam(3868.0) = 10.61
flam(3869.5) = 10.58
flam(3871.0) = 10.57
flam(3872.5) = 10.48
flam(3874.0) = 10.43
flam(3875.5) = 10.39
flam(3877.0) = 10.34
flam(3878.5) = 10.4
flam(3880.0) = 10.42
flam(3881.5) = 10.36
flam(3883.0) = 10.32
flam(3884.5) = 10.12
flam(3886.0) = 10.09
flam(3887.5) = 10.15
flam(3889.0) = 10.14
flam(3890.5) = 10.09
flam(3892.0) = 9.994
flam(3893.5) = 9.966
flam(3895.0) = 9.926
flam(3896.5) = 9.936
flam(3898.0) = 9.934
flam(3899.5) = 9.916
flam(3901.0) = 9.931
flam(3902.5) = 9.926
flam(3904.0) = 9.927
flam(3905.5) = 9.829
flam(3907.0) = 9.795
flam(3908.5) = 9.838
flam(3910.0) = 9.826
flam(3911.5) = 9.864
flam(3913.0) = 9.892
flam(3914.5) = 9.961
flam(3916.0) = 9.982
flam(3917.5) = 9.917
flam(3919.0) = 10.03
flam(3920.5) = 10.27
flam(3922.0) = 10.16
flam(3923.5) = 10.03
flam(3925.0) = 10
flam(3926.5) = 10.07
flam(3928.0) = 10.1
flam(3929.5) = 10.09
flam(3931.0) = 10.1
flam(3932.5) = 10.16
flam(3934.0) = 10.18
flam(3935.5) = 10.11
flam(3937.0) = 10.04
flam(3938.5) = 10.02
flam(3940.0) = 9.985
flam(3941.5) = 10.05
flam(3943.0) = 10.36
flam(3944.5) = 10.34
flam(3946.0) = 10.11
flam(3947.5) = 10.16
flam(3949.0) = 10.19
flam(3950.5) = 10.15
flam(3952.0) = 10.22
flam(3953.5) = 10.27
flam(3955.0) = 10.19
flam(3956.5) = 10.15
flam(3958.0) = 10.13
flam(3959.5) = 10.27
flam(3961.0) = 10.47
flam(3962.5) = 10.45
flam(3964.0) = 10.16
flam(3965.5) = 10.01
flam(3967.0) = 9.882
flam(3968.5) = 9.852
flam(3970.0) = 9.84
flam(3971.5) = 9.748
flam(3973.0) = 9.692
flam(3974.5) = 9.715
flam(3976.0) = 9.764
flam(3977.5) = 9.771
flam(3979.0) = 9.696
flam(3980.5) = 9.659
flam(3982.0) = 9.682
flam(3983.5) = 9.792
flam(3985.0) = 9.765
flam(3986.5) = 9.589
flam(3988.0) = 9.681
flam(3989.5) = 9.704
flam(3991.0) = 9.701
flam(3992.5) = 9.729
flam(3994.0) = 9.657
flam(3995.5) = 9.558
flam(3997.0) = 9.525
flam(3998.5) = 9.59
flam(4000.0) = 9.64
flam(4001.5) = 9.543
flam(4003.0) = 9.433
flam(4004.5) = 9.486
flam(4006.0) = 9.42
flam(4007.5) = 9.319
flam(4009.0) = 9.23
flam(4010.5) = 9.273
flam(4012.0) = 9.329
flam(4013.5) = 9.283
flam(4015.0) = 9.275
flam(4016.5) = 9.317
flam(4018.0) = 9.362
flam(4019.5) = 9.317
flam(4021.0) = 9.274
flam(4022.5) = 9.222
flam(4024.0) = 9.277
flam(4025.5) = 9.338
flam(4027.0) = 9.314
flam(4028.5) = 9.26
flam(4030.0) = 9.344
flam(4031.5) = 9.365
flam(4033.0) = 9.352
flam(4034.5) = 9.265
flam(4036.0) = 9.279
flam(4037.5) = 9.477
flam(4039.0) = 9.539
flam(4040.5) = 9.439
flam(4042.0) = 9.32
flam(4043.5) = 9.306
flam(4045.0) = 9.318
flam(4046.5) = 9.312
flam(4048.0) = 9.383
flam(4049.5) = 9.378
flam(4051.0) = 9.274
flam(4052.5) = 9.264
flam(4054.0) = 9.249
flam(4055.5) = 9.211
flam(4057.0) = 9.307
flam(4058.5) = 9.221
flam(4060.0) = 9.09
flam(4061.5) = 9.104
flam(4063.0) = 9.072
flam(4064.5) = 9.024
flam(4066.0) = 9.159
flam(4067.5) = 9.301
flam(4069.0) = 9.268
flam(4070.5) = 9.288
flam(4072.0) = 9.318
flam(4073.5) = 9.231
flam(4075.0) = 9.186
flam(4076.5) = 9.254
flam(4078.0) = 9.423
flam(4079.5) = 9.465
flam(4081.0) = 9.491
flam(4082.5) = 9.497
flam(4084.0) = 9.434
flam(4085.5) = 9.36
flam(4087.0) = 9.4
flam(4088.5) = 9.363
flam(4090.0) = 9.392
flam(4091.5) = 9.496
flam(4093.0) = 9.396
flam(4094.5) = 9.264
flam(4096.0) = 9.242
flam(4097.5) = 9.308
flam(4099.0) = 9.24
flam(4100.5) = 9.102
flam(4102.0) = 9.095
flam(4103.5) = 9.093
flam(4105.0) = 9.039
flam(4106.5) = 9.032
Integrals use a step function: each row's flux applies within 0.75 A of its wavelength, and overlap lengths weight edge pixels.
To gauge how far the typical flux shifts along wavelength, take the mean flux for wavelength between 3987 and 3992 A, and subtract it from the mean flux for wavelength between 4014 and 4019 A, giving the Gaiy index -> -0.38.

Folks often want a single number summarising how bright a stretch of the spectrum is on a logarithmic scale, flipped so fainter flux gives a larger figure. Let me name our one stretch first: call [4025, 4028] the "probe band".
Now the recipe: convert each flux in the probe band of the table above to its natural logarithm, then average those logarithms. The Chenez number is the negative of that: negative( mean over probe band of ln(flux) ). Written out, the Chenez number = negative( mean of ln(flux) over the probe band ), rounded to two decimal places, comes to -2.23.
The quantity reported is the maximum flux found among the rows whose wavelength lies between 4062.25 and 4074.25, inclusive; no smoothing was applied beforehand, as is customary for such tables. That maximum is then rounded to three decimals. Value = 9.318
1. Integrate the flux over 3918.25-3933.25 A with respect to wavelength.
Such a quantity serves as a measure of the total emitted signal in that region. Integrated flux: 152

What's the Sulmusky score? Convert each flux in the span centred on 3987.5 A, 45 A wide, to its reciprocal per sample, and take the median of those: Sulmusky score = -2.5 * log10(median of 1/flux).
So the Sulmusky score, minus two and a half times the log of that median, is 2.47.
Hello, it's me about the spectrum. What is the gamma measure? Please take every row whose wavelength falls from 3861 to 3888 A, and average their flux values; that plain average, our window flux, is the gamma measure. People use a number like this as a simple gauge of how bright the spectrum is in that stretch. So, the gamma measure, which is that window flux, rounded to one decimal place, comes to 10.4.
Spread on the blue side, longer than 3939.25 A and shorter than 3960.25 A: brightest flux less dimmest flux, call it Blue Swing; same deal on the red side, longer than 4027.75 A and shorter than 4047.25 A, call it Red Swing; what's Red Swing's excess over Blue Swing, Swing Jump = -0.10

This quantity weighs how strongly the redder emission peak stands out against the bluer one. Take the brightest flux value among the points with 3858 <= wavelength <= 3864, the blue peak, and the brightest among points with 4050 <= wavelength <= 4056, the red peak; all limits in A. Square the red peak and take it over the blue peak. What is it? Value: 8.1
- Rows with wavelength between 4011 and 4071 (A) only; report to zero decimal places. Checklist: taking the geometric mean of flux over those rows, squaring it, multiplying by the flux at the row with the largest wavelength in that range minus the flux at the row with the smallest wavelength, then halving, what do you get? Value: -2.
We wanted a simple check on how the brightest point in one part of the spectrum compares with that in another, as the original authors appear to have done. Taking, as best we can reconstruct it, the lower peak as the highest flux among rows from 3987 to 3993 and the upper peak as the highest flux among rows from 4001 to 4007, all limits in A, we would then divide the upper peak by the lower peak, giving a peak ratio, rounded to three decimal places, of 0.981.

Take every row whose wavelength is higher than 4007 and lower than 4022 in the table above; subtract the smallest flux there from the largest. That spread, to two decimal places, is 0.13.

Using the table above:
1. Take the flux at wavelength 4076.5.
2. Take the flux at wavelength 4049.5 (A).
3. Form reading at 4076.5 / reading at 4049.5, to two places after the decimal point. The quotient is 0.99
